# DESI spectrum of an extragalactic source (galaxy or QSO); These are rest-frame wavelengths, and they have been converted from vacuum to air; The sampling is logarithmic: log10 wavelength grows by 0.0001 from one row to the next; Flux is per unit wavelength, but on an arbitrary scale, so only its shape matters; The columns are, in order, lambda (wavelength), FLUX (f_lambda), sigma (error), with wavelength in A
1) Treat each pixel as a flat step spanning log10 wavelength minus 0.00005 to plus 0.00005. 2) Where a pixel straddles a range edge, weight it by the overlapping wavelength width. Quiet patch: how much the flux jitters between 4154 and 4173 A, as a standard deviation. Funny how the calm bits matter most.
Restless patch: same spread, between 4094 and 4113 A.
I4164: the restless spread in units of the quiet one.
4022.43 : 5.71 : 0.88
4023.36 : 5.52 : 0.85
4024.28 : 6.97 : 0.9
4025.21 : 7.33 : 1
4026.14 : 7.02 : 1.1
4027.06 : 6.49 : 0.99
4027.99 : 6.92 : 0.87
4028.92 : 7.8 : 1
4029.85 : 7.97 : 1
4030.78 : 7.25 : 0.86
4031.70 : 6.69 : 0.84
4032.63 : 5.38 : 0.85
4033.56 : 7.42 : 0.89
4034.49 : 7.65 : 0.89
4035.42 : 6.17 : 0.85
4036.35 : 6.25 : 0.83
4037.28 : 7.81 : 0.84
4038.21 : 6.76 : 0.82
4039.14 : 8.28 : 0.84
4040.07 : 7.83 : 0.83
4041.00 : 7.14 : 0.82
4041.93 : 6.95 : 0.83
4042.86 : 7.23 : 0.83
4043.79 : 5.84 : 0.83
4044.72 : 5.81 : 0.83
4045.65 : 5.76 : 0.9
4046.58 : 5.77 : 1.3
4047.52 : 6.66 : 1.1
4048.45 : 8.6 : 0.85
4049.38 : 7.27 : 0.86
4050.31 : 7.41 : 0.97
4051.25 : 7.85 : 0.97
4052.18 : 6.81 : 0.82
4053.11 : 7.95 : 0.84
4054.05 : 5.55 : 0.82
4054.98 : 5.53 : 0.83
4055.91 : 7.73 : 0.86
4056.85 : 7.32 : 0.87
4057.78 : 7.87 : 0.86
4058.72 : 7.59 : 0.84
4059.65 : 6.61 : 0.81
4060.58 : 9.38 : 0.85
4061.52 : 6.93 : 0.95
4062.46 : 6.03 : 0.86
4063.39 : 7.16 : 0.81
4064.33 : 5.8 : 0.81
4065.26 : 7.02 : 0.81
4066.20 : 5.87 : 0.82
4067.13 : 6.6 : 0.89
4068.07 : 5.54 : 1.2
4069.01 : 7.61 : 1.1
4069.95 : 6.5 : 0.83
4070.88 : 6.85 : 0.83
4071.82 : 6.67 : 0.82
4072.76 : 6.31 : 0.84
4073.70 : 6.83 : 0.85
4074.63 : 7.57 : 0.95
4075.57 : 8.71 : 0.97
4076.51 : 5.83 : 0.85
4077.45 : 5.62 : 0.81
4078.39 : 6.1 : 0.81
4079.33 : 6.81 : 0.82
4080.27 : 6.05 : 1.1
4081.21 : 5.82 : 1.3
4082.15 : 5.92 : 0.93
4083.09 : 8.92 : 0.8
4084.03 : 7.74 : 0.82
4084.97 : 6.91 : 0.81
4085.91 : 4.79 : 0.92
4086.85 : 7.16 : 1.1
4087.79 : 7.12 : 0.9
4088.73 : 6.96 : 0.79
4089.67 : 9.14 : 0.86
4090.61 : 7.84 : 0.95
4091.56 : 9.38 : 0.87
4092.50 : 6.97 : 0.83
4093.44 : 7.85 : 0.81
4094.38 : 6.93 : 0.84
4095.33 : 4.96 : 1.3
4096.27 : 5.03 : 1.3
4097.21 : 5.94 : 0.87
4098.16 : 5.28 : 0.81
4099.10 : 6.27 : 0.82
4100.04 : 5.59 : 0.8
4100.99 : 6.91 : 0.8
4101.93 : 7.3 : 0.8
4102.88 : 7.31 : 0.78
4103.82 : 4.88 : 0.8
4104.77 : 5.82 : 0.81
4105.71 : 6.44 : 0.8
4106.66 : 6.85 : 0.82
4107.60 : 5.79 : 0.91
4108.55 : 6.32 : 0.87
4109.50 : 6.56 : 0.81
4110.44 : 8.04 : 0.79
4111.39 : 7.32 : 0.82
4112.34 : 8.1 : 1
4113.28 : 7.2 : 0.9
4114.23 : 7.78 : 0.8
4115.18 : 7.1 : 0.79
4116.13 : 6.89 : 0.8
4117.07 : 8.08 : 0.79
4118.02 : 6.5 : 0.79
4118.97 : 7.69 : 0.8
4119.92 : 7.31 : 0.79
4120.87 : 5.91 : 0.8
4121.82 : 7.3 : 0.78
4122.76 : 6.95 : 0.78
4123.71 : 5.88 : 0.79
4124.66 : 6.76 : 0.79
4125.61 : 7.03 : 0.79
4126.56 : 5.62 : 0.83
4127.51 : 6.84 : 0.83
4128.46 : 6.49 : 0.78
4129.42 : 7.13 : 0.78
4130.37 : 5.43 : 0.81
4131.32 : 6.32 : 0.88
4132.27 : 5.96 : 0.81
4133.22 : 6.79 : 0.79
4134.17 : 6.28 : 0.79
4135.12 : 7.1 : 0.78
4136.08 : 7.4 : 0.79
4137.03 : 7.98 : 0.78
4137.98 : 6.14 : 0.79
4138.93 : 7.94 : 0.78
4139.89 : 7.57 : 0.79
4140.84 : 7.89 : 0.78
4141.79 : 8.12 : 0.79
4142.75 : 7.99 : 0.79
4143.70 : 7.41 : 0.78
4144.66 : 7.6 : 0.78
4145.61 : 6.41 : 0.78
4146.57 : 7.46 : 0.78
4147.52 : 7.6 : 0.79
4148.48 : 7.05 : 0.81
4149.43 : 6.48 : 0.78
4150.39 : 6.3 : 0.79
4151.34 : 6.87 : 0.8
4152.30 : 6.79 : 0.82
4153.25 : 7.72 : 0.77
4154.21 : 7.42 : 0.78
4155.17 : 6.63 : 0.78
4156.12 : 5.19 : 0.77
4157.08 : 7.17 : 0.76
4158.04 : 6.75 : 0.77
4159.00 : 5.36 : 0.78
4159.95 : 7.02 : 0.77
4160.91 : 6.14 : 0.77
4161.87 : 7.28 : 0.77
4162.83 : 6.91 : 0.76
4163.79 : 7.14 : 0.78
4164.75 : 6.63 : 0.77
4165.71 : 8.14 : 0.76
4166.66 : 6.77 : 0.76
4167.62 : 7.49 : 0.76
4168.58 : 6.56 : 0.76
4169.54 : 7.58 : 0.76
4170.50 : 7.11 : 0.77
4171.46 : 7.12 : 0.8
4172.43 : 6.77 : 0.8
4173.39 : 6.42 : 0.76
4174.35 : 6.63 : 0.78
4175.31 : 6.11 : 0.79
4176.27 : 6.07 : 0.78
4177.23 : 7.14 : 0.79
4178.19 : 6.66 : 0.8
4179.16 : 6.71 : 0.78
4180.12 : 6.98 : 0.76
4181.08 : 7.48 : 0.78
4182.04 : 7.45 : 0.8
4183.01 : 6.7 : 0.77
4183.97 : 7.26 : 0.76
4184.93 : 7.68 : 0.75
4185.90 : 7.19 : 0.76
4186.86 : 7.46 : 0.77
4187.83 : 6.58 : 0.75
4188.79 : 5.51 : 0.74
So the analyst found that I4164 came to 1.4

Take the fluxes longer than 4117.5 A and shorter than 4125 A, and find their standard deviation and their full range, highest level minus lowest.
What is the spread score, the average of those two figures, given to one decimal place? 1.2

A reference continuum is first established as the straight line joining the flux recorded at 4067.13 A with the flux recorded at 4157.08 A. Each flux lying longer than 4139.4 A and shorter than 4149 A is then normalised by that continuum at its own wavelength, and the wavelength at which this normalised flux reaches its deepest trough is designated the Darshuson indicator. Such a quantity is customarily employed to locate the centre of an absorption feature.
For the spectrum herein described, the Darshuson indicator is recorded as 4145.61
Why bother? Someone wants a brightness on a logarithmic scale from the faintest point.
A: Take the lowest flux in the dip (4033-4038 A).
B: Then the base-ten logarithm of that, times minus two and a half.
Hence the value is -1.98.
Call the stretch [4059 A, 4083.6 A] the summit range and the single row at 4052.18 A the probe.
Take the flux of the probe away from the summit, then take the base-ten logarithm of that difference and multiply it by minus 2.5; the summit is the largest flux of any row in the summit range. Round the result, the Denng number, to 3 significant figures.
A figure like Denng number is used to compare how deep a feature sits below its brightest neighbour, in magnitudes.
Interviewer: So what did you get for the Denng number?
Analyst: -1.02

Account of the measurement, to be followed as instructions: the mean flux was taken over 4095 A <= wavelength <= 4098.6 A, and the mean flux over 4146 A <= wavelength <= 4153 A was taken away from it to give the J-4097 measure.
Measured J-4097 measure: -1.6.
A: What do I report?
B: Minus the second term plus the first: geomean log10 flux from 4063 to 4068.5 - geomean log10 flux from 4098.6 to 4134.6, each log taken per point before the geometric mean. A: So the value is -0.024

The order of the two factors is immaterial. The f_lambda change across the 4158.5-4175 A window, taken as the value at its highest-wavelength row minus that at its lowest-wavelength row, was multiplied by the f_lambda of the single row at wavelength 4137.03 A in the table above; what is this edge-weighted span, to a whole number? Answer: 10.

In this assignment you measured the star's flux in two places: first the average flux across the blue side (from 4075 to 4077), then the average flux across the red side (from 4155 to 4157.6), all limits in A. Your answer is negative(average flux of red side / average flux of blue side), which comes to -0.87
